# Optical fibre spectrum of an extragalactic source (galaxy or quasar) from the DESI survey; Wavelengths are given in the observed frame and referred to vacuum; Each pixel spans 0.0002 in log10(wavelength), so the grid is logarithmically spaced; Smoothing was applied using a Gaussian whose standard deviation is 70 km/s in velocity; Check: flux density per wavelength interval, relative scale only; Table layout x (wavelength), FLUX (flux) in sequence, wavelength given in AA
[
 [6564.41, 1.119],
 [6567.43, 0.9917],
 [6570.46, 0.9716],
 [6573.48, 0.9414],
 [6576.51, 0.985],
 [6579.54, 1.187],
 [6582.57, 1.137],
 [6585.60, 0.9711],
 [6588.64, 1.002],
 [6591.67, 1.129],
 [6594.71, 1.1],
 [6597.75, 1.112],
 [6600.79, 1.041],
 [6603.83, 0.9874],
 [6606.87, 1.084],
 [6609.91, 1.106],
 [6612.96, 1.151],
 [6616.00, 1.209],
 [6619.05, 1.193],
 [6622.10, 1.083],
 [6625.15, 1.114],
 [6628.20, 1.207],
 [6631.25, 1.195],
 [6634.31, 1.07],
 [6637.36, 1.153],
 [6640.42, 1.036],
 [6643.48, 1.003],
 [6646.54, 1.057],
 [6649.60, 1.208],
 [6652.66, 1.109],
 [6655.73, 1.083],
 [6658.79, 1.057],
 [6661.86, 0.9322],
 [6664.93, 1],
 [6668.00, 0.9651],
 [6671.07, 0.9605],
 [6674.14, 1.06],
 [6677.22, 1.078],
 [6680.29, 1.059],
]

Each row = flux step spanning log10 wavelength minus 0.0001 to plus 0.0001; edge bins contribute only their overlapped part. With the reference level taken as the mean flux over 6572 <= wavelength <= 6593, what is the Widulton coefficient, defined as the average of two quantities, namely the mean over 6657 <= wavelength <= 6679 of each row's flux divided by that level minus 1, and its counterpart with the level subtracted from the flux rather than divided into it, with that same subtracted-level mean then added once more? -0.08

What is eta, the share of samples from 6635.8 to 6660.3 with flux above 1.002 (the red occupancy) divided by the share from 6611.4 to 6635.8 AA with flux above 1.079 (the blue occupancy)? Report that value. 1.1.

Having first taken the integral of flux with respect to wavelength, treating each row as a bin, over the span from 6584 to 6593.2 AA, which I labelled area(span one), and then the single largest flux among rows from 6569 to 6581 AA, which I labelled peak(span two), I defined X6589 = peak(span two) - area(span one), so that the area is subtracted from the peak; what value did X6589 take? -8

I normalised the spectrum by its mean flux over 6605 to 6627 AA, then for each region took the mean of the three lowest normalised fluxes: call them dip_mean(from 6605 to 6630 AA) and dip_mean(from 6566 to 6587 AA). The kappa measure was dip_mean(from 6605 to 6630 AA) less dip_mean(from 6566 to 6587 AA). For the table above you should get 0.11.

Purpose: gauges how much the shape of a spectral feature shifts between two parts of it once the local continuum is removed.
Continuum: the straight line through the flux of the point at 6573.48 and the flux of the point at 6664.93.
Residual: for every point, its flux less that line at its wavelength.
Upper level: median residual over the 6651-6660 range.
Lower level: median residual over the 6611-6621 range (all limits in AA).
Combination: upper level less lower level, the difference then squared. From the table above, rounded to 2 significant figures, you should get 0.018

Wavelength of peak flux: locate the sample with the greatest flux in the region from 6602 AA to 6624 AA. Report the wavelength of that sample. 6616.00 AA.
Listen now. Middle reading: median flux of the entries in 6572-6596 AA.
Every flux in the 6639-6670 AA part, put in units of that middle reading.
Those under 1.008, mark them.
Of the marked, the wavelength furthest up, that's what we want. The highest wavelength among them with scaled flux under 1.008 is 6668.00 AA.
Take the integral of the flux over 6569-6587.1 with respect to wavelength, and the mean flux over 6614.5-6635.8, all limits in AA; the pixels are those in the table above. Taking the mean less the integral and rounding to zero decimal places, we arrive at -18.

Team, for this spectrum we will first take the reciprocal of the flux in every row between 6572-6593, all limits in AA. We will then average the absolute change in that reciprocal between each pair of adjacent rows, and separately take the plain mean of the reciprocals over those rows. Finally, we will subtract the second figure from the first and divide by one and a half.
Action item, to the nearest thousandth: -0.578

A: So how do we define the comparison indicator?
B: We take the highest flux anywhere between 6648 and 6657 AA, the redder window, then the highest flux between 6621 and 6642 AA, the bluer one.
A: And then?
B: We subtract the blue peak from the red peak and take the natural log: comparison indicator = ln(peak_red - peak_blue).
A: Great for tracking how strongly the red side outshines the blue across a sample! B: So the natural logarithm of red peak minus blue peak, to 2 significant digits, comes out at -6.9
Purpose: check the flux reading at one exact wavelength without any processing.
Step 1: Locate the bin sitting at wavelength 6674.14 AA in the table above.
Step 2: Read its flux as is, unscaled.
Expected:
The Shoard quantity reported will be 1.06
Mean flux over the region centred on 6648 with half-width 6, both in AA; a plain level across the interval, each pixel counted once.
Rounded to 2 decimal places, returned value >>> 1.09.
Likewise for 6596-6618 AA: 1.10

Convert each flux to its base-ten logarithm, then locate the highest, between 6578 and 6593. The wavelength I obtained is 6579.54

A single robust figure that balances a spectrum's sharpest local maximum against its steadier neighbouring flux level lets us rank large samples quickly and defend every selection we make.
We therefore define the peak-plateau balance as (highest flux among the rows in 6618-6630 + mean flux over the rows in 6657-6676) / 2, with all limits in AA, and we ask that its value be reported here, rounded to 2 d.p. 1.10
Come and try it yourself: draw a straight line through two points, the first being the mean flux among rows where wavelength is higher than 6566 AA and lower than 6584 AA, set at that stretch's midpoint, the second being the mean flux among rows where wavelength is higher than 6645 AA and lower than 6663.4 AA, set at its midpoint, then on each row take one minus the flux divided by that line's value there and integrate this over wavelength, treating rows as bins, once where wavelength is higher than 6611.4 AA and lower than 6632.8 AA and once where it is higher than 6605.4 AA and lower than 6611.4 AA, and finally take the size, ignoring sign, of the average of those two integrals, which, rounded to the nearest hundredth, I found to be 1.19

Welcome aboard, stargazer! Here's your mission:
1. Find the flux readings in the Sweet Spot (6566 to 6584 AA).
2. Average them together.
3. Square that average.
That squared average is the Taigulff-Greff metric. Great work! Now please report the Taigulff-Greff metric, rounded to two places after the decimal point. 1.07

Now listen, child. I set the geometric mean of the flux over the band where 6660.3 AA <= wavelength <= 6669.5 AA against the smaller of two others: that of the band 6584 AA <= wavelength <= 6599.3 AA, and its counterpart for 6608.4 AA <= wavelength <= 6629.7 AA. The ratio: 0.91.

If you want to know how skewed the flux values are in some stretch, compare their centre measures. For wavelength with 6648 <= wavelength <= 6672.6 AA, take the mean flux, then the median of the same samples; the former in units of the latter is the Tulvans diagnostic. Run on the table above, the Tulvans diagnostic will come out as 1.01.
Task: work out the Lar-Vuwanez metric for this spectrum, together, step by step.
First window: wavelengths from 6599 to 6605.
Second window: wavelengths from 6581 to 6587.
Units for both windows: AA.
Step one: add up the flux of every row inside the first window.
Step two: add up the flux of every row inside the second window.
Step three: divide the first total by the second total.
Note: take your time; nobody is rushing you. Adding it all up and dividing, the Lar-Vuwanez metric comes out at 0.96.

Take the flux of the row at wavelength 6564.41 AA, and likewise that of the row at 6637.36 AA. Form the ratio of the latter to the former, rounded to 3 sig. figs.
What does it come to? 1.03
